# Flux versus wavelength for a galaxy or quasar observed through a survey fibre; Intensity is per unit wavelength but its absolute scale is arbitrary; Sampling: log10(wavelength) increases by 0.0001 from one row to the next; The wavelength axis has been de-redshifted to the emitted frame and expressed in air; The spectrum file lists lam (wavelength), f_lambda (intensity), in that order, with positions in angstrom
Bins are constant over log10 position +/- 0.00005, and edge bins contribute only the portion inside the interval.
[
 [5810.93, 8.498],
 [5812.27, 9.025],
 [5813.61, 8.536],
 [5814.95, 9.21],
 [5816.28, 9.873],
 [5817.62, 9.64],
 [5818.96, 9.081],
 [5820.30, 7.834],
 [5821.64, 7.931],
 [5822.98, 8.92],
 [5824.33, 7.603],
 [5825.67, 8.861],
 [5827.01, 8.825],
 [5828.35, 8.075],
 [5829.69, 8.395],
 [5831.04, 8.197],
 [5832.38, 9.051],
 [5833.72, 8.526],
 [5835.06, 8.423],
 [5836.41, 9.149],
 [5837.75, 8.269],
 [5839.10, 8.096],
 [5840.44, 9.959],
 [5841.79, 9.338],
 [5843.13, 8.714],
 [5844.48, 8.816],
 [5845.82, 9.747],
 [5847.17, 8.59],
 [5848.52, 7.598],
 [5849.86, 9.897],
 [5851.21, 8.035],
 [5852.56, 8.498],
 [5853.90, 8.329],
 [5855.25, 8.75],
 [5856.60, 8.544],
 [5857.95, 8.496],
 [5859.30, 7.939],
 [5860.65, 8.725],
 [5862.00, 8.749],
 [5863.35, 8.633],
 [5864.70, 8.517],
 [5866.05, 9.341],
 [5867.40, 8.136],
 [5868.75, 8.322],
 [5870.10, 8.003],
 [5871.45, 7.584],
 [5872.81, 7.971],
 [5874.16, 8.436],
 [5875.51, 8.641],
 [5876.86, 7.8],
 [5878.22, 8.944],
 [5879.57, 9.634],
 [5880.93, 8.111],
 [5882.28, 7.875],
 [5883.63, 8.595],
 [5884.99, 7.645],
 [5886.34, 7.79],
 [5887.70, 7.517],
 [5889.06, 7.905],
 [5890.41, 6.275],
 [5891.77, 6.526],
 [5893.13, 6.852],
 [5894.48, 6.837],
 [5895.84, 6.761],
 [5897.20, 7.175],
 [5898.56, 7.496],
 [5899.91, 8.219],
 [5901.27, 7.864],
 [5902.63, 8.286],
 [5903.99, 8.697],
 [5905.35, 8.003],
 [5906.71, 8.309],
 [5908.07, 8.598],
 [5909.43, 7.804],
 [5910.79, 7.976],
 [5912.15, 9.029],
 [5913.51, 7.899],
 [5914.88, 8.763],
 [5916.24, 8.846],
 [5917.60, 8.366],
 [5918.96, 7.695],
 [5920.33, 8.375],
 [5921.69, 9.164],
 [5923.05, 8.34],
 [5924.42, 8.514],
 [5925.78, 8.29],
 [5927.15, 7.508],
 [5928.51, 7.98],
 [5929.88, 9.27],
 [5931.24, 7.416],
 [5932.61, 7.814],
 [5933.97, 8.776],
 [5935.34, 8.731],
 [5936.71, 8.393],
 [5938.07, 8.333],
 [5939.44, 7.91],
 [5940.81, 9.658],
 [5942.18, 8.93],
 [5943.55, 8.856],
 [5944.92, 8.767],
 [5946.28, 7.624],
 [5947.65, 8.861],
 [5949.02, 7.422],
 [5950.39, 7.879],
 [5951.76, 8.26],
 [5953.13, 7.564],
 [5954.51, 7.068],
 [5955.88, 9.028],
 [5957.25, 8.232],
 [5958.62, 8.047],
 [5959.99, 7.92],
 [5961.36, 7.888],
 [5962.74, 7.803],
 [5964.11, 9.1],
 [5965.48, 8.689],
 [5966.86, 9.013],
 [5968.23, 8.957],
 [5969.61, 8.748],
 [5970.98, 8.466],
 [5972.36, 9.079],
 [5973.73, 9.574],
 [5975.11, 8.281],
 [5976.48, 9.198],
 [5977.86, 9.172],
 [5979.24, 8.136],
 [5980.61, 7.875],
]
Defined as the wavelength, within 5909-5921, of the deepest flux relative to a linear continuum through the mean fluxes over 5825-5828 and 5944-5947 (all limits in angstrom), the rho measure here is 5918.96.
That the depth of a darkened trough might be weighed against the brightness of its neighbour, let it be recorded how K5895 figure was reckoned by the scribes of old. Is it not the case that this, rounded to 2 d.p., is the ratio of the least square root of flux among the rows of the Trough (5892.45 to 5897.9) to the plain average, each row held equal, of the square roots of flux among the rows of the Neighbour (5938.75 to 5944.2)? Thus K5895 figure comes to 0.88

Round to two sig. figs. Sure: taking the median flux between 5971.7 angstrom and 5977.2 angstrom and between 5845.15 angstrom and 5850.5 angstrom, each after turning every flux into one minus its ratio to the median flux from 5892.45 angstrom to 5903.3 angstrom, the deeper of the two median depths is -0.25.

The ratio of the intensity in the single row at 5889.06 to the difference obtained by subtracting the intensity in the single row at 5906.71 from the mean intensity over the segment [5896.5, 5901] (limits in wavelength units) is -12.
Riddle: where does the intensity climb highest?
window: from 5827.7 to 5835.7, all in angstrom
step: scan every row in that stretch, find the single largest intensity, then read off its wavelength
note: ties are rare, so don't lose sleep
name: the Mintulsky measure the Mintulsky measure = 5832.38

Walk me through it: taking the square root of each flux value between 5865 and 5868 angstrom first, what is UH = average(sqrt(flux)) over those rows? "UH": 2.95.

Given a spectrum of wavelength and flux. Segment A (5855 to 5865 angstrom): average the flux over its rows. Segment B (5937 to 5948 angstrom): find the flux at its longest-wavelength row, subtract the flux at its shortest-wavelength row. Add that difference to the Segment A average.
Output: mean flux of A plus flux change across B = 9.1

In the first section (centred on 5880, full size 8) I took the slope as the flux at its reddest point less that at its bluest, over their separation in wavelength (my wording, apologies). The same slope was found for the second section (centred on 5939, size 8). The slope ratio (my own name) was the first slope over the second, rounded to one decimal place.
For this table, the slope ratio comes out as 4.0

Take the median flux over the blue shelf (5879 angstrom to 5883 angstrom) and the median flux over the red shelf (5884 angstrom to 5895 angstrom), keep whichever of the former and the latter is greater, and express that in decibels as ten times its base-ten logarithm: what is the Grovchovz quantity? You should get 9.09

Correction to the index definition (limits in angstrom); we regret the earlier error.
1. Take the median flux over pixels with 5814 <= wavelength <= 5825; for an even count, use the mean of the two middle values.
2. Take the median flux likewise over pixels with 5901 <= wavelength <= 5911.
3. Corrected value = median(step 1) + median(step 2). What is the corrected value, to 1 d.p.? 17.1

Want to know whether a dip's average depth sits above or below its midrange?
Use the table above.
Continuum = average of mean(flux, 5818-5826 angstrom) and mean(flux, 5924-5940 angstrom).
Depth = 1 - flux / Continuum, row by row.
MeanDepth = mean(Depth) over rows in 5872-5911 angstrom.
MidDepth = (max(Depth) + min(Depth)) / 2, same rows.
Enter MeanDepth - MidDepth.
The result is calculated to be 0.009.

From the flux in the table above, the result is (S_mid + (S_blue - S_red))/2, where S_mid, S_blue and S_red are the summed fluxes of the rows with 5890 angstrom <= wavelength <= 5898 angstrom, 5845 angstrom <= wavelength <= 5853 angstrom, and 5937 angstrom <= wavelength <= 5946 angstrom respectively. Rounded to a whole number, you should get 20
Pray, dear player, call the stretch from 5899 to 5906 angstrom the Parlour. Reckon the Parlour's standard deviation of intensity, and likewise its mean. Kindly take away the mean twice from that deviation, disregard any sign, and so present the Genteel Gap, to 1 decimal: 16.1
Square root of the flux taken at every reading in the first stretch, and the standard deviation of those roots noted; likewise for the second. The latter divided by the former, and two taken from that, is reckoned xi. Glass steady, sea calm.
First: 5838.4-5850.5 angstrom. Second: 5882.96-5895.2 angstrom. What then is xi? -1.00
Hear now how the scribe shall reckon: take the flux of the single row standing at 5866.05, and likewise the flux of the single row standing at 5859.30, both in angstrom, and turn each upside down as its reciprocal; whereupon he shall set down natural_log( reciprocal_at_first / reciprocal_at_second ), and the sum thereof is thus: -0.16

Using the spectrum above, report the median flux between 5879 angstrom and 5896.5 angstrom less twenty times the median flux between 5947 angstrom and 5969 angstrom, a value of -155.1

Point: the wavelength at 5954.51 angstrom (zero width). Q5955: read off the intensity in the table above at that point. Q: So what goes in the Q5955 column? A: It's 7.068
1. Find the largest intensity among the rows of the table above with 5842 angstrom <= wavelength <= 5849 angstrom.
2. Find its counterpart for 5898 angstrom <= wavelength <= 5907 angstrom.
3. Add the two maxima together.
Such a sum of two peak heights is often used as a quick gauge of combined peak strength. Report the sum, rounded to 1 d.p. 18.4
